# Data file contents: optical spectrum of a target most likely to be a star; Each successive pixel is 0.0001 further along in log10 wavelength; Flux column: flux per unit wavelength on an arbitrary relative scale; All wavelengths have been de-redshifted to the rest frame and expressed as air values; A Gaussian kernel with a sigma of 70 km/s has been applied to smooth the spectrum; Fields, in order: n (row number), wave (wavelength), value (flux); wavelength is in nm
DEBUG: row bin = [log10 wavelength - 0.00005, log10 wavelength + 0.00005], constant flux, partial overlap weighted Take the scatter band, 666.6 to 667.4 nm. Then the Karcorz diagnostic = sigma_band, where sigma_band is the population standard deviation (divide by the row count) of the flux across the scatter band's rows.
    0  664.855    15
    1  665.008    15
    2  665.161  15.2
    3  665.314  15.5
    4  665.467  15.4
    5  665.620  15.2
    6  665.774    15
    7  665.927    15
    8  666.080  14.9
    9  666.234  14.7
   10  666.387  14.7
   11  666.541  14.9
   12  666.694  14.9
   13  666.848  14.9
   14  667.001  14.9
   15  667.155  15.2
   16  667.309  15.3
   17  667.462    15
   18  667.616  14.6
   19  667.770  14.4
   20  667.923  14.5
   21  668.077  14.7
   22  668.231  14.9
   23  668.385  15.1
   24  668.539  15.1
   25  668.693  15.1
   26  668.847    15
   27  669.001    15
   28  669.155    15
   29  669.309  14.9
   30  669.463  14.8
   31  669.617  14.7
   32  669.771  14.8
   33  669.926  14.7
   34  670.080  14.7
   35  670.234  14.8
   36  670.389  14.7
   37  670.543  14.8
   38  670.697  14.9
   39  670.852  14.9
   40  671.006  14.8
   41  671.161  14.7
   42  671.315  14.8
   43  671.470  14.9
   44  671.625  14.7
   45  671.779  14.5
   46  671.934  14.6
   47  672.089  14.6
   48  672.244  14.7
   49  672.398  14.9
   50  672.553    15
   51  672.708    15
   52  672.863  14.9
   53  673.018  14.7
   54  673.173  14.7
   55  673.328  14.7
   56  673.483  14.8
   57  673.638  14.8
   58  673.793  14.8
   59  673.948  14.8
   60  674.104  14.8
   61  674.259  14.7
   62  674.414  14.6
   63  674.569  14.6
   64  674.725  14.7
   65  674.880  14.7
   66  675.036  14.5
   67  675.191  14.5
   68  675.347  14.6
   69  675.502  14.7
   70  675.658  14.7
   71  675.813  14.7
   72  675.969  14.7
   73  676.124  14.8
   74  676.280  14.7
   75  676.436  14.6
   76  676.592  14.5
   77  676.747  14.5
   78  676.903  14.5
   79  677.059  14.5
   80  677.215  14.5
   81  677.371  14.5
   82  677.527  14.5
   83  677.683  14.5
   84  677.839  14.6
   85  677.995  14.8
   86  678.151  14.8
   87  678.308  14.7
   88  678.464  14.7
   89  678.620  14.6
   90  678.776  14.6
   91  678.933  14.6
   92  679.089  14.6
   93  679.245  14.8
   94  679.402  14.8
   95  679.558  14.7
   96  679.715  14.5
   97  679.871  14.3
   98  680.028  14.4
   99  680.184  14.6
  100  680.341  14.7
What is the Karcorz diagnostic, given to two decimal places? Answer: 0.17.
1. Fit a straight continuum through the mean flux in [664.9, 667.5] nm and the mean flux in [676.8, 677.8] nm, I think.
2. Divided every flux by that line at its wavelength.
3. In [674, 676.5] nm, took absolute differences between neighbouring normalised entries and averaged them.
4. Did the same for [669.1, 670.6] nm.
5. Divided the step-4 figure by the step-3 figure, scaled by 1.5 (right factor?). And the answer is 1.9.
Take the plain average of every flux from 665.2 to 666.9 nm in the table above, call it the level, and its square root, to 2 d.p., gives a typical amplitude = 3.87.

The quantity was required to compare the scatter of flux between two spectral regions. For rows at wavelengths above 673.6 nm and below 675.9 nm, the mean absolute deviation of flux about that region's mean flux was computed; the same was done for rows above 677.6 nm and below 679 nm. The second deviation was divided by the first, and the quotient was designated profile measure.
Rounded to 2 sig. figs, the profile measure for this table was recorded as 1.0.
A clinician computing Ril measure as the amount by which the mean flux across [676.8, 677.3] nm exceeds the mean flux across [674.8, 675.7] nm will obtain -0.12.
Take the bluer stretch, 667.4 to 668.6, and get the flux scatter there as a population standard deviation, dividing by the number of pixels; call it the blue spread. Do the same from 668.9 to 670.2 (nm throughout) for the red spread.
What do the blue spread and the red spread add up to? 0.38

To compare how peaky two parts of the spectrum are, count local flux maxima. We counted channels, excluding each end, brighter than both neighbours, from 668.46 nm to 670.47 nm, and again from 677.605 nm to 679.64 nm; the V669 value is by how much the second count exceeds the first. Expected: -2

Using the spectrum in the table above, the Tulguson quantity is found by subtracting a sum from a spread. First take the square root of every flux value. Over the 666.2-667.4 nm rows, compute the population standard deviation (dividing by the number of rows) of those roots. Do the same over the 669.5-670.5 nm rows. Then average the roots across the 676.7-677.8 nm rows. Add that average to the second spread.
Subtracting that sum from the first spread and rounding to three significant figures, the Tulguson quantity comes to -3.79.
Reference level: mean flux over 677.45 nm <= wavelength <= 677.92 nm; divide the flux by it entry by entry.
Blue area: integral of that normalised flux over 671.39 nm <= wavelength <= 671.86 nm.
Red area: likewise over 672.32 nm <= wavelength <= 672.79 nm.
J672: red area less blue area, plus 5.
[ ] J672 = 5.009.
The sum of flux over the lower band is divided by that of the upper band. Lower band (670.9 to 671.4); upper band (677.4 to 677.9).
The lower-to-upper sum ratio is 1.02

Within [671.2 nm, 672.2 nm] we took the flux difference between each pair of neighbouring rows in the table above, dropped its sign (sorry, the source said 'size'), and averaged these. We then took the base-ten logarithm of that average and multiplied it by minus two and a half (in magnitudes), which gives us 2.3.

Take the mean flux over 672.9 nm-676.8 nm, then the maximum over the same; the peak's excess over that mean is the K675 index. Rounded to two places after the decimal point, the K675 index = 0.12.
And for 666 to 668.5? 0.45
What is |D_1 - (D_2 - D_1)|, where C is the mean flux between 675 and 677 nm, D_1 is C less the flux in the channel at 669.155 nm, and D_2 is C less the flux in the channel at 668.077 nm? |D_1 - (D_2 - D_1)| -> 0.7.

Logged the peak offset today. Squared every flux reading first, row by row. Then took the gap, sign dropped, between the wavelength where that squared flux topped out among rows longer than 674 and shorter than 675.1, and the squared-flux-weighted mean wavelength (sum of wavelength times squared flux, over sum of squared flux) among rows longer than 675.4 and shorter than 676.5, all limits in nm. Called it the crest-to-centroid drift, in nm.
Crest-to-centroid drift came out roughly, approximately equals 1.86 nm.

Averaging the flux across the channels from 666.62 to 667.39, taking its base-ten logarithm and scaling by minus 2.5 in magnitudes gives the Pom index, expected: -2.943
